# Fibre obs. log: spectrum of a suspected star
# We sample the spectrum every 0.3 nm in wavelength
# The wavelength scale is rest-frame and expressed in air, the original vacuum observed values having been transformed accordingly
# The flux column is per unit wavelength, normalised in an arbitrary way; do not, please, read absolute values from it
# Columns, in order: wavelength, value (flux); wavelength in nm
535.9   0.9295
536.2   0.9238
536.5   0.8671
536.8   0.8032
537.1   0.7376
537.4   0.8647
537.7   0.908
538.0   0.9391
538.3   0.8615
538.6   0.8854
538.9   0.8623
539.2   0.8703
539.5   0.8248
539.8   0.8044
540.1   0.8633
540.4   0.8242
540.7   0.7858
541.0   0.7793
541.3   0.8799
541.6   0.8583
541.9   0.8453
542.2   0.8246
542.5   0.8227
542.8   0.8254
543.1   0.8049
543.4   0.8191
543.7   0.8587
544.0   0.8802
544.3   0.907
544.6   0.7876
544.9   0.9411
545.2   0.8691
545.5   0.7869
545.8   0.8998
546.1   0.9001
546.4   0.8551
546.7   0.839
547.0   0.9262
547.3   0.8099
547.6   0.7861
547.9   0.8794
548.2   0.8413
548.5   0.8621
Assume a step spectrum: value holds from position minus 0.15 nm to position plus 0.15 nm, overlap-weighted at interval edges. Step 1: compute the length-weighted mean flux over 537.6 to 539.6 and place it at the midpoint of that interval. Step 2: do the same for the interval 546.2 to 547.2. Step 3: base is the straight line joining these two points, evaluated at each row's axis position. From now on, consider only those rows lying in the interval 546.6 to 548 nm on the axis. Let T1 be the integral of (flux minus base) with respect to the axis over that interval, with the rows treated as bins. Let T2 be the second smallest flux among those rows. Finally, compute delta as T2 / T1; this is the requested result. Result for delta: -24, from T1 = -0.03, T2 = 0.8099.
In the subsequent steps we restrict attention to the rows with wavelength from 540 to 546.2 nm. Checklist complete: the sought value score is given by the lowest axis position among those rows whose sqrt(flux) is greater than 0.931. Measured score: 541.3 nm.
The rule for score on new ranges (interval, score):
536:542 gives 536.2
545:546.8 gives 545.2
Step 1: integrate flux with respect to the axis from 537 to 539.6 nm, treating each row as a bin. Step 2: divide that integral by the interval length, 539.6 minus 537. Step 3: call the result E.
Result 0.865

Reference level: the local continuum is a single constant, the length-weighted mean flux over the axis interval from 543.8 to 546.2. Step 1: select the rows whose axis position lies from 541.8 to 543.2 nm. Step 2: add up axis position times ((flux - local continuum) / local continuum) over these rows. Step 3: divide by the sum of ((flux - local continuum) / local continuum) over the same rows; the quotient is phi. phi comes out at 542.60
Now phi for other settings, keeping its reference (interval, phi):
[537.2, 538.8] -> 537.99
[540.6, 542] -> 541.01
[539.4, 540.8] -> 540.17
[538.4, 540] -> 539.77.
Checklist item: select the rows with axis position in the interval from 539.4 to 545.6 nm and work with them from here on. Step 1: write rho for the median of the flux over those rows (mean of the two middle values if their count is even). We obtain 0.825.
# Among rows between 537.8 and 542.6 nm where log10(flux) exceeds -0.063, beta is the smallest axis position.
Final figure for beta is 538.0 nm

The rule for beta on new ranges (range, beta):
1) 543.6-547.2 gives 544.0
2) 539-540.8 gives 539.2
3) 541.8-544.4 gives 544.0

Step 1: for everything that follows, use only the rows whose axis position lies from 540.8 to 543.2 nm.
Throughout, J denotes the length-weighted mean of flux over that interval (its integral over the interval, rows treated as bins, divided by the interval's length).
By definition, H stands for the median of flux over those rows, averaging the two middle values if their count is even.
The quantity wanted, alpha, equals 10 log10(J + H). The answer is 2.19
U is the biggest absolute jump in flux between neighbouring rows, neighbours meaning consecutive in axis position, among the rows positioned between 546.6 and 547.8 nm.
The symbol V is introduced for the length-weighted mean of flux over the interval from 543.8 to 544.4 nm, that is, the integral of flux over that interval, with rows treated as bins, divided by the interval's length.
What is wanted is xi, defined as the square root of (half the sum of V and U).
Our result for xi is 0.709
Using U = 0.116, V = 0.89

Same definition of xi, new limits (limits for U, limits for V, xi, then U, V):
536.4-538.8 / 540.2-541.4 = 0.687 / 0.127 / 0.82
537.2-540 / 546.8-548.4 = 0.681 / 0.078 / 0.85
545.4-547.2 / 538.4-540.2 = 0.694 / 0.113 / 0.85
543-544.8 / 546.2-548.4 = 0.696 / 0.119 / 0.85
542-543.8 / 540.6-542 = 0.660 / 0.040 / 0.83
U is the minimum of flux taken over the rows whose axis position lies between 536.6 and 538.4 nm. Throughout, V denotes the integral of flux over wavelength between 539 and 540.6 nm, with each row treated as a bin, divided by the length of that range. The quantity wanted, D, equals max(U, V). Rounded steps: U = 0.7376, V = 0.837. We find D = 0.837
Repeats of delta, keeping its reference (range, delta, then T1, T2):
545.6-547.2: 78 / 0.01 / 0.8551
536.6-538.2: -17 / -0.05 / 0.8032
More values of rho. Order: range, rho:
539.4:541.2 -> 0.814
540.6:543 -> 0.825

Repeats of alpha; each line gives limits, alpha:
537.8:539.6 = 2.41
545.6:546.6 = 2.50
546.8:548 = 2.29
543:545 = 2.34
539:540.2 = 2.27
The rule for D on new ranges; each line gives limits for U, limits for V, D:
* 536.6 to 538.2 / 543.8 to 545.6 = 0.864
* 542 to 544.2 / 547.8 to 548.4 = 0.859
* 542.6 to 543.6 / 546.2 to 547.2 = 0.872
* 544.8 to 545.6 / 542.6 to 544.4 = 0.847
